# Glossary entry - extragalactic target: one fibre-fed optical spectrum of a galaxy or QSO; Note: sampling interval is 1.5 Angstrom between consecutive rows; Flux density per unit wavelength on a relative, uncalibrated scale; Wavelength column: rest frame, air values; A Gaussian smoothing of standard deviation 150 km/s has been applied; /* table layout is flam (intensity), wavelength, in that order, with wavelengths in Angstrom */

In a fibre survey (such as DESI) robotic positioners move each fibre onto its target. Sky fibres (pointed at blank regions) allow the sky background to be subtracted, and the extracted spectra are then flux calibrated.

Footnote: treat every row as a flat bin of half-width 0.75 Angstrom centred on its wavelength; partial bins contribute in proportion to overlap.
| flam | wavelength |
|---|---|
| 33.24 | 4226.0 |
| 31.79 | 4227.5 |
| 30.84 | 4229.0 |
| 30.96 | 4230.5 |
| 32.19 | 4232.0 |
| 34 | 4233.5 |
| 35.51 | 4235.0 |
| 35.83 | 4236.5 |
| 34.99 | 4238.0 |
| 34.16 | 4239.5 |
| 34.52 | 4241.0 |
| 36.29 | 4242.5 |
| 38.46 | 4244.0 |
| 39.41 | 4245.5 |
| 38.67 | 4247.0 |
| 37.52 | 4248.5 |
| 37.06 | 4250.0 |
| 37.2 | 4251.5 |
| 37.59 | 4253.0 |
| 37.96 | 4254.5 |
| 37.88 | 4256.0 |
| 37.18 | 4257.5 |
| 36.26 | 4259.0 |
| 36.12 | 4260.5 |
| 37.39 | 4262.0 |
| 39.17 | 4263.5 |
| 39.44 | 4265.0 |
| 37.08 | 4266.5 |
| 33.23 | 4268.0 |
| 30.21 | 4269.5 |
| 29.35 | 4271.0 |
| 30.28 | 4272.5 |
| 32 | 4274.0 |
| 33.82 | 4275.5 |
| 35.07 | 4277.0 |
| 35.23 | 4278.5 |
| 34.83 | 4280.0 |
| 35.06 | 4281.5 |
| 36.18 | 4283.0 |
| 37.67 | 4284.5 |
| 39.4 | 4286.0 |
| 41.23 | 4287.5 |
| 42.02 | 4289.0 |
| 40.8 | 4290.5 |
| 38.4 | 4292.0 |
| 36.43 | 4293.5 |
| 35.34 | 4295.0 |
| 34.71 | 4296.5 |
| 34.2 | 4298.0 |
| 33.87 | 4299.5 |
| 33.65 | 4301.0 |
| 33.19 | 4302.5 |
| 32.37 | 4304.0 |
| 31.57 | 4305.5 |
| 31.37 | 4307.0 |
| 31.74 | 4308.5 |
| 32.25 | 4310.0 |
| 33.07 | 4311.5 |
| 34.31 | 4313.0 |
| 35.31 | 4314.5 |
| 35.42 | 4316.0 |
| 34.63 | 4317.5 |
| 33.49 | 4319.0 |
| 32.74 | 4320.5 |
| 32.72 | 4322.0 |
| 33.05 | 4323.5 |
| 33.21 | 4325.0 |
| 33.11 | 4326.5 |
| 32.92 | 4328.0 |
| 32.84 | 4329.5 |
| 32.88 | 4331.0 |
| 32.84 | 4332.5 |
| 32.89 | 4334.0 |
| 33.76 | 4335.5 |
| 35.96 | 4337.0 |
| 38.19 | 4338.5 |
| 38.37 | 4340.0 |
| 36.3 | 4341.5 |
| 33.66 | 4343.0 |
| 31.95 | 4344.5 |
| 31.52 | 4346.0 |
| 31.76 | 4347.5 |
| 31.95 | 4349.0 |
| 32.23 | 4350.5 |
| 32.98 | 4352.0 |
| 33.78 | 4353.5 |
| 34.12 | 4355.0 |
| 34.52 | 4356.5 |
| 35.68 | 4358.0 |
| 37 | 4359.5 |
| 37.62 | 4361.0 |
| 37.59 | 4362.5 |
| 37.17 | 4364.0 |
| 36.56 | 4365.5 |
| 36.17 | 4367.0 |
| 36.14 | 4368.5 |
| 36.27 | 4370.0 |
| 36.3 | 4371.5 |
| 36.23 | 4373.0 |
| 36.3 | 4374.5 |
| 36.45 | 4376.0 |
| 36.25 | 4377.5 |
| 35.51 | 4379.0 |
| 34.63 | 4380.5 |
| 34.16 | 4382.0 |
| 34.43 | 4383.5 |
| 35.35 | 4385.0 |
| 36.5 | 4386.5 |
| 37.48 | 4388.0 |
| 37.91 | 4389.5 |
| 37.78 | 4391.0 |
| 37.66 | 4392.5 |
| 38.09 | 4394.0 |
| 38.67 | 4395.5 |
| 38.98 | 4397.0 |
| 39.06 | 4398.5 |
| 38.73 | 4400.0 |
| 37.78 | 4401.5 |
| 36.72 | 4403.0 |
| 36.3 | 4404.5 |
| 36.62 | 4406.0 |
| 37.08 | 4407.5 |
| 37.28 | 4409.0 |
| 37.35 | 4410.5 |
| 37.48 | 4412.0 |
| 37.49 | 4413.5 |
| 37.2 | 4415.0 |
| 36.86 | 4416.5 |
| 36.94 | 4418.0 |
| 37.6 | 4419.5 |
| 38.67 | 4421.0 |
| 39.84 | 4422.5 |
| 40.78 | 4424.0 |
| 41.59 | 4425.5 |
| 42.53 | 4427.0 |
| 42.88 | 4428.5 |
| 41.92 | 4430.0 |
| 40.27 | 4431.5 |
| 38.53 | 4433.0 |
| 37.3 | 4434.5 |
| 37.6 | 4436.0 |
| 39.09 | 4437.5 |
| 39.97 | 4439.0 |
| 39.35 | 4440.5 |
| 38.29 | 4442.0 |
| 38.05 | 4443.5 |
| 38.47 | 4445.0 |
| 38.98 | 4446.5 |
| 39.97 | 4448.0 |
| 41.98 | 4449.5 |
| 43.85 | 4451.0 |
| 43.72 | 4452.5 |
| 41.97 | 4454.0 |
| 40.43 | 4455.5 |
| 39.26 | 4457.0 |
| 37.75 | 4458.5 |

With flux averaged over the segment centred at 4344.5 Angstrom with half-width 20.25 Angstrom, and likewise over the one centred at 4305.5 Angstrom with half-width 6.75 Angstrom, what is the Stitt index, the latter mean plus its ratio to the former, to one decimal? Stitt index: 33.5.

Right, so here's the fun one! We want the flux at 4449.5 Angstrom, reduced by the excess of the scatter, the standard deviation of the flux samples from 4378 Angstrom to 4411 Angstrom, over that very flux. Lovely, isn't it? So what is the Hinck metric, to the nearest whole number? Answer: 83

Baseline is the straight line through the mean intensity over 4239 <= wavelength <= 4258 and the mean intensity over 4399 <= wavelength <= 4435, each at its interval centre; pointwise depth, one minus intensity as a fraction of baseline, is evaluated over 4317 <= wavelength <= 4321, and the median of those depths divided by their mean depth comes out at 1.03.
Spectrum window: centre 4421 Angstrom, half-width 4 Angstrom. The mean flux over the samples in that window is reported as 38.8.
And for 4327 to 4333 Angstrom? 32.9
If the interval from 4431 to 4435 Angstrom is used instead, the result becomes 38.7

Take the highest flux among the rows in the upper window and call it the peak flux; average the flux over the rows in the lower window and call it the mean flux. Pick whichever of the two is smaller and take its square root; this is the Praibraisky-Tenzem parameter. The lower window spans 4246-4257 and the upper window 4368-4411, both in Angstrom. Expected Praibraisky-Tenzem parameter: 6.14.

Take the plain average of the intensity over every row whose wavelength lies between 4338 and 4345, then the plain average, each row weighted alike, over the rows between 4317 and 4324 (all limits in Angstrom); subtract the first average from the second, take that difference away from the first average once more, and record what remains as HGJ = 38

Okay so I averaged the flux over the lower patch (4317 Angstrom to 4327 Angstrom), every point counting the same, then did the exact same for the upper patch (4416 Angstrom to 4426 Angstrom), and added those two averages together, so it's 72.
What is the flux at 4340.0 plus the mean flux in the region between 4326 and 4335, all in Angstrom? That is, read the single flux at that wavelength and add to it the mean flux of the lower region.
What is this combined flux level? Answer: 71.3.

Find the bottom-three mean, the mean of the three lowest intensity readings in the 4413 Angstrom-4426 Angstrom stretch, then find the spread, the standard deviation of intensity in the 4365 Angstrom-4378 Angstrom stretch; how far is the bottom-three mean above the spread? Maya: 36.9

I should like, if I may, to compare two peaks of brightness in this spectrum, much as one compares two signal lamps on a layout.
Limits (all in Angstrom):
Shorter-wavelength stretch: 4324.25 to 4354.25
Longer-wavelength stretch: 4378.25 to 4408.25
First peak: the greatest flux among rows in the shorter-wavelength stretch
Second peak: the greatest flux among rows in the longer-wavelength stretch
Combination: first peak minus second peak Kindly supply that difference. -1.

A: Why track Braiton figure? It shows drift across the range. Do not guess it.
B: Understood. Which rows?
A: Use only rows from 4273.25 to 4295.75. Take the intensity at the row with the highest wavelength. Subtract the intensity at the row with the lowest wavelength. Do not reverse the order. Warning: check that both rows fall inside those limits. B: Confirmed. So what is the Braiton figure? 3.3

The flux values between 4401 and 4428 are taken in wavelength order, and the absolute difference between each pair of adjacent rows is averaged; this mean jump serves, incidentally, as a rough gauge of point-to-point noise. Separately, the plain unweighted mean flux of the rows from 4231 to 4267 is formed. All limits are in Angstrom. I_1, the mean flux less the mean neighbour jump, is 36.2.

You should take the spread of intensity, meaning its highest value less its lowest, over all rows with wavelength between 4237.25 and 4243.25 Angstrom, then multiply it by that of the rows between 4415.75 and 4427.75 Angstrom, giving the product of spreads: 12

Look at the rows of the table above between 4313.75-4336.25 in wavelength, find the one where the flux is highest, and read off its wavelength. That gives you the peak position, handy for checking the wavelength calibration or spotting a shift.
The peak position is 4316.0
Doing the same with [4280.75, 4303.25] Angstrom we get 4289.0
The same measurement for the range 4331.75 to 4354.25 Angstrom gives 4340.0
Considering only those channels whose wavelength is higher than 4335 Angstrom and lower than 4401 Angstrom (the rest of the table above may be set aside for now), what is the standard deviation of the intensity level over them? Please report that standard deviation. 2.1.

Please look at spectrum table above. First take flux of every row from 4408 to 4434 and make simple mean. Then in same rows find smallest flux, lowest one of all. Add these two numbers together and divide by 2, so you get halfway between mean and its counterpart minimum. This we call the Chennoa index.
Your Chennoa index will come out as 38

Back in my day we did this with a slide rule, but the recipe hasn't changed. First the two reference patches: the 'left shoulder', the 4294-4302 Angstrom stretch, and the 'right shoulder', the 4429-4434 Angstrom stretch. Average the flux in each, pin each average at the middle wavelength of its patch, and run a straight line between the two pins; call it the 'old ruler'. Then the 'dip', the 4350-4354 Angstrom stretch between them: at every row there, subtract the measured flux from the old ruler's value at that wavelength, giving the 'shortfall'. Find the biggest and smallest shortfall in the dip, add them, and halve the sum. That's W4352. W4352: 3.7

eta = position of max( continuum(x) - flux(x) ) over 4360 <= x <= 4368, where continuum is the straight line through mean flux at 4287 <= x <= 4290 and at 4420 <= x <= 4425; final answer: 4367.0 Angstrom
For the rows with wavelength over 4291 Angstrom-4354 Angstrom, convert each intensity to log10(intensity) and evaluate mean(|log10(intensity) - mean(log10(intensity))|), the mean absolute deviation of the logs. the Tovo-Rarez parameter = 0.0176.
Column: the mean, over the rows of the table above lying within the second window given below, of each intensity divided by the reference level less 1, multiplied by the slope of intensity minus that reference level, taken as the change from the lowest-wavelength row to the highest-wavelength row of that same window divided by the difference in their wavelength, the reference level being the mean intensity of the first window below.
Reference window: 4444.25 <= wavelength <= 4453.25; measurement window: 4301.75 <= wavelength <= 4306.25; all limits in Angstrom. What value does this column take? 0.12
